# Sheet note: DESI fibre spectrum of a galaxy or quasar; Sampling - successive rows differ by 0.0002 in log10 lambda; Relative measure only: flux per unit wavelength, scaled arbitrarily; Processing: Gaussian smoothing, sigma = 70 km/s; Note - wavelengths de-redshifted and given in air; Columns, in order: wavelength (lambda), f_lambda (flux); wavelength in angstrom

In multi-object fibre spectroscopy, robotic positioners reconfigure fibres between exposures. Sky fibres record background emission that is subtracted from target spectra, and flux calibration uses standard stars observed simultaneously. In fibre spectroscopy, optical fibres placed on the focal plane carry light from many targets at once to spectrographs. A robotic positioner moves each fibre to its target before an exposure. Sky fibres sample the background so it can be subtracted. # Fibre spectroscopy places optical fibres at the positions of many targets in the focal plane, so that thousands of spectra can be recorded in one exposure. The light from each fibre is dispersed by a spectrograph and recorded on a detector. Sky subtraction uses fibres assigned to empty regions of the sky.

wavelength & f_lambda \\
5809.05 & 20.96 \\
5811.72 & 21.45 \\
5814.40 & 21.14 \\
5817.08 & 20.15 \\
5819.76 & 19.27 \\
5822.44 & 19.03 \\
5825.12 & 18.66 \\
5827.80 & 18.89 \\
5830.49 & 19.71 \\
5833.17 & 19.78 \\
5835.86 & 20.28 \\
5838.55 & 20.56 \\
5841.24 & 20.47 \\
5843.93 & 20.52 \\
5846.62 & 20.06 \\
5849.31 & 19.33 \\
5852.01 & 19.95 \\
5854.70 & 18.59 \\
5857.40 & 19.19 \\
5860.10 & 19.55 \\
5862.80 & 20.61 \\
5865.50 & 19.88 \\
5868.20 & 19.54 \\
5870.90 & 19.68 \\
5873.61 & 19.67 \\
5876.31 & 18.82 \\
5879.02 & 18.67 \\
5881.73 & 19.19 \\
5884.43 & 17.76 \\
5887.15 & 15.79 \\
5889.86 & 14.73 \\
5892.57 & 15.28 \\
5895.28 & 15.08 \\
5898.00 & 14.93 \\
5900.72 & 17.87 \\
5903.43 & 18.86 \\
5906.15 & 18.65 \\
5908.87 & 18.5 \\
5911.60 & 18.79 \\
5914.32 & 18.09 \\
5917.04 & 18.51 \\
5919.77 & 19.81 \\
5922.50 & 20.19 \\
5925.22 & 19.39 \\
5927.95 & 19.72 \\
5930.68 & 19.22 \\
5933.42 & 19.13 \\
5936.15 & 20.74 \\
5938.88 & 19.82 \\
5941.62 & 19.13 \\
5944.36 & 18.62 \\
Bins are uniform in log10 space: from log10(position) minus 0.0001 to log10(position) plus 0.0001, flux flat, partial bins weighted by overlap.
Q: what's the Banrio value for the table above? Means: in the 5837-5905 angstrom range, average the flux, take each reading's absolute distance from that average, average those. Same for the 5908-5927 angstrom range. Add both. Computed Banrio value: 2.1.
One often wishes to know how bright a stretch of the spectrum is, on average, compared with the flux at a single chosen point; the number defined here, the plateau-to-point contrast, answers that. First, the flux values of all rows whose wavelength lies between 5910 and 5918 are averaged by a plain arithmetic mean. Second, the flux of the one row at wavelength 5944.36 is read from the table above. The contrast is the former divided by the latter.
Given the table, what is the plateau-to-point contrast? 0.99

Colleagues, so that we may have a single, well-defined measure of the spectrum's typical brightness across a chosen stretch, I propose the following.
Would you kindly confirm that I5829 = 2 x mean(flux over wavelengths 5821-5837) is 38.8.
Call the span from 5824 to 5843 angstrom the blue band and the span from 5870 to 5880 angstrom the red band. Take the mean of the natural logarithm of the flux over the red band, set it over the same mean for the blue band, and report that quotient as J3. 0.99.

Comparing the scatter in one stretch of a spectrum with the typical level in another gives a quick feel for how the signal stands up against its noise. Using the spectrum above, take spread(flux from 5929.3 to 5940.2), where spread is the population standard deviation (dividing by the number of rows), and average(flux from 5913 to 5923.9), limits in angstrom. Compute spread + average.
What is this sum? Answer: 19.8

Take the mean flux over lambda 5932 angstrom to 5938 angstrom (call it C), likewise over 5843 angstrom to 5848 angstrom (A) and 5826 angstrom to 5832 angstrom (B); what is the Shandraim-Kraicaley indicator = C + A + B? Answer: 59.5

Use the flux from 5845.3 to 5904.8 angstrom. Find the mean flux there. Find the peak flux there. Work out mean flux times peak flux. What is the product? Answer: 378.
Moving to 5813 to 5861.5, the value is 417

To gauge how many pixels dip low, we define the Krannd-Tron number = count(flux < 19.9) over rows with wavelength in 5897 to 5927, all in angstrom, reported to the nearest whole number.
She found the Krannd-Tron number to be 10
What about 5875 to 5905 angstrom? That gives 11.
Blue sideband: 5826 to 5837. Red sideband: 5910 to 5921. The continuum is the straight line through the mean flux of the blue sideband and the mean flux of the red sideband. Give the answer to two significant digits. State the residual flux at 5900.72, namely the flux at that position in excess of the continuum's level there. -1.1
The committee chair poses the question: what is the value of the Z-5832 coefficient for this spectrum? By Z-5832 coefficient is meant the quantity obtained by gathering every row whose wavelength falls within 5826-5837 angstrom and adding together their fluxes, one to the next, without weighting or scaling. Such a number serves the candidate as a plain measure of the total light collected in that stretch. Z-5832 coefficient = 78.7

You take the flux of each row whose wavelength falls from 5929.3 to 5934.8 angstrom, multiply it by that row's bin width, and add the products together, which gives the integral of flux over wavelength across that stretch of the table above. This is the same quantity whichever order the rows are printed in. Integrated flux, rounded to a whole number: 105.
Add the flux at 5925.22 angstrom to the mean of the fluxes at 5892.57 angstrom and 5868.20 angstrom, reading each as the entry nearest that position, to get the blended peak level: 37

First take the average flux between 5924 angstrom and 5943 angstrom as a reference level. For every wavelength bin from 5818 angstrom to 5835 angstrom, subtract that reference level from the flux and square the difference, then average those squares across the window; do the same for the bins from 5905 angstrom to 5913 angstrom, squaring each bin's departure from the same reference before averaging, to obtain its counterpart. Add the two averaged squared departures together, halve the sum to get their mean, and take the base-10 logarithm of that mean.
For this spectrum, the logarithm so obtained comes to -0.22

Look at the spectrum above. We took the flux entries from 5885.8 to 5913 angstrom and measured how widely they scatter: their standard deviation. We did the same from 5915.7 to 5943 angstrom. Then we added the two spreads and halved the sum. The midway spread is 1.2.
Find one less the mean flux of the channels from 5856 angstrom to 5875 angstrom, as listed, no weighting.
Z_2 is -18.73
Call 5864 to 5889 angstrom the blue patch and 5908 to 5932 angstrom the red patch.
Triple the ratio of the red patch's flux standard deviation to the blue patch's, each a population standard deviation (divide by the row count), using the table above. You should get 1.6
